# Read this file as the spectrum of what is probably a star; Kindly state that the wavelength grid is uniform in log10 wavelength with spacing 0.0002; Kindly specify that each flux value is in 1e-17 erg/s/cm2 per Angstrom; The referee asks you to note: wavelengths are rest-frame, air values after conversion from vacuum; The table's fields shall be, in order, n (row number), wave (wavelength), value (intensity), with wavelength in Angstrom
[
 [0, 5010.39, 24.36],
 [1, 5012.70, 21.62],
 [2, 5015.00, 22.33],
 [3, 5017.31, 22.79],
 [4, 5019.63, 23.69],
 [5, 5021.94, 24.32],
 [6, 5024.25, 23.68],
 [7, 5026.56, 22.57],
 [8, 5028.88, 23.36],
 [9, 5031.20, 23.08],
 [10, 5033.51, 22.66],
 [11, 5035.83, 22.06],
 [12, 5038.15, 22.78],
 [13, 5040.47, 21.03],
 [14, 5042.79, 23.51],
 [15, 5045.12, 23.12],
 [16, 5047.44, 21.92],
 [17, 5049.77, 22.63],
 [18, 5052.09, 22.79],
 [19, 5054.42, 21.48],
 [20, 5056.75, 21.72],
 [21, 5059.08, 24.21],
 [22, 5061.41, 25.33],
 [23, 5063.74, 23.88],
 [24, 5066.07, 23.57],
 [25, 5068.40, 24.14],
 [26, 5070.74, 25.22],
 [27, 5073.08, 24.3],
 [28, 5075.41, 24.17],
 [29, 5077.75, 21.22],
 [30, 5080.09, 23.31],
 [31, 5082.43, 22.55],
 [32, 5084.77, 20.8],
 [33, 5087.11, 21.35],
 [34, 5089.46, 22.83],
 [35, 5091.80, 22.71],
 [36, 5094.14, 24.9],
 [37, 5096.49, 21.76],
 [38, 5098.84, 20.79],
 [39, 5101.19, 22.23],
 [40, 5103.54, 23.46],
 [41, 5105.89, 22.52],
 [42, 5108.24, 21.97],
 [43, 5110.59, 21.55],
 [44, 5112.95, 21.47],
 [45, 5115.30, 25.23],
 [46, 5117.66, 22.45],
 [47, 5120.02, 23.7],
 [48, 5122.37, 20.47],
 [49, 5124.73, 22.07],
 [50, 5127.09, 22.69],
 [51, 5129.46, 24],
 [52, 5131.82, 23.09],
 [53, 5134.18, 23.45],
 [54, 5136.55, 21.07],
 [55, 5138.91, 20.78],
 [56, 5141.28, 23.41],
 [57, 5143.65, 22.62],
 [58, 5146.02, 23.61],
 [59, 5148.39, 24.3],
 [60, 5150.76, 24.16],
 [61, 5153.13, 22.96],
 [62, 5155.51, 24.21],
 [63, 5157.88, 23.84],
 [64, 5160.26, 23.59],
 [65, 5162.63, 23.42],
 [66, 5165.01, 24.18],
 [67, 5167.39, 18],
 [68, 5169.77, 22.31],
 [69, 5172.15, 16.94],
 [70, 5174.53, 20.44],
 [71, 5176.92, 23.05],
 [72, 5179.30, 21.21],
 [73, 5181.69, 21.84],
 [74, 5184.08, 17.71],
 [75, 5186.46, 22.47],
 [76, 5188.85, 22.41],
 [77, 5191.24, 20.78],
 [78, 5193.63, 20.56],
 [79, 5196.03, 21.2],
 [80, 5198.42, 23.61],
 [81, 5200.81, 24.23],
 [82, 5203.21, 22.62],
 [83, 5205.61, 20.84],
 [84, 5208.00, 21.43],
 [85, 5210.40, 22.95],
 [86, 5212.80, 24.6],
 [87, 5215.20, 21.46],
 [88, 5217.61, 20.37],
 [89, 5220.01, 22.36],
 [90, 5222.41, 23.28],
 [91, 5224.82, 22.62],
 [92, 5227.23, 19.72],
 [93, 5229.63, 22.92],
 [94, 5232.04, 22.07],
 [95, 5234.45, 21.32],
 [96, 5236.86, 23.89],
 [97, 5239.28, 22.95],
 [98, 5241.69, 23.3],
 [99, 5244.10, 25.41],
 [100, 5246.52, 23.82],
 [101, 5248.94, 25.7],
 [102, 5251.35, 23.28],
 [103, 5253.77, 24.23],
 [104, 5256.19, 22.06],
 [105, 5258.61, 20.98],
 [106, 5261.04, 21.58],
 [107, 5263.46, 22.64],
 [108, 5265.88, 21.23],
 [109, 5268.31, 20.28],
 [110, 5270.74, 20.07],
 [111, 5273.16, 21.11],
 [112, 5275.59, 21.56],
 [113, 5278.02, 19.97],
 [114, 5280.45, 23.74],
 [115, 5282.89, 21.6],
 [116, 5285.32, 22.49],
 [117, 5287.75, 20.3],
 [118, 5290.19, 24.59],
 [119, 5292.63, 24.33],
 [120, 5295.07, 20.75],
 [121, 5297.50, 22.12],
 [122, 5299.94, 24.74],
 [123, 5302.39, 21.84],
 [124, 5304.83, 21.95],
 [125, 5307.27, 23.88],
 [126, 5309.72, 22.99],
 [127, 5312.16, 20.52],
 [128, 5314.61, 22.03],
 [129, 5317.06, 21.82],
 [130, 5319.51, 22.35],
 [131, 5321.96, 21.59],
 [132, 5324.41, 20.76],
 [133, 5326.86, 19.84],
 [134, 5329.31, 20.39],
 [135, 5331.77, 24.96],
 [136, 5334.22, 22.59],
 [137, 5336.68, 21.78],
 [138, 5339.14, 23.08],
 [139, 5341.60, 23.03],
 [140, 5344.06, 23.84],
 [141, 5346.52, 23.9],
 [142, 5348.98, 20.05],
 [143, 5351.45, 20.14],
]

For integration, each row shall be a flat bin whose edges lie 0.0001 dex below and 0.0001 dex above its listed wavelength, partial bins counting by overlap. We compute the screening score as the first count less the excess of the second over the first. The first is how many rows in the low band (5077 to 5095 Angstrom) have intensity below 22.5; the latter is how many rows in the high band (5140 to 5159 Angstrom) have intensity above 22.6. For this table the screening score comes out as -2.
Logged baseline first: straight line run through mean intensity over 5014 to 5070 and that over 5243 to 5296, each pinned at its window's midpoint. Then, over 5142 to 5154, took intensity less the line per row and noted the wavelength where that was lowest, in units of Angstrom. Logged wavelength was 5143.65 Angstrom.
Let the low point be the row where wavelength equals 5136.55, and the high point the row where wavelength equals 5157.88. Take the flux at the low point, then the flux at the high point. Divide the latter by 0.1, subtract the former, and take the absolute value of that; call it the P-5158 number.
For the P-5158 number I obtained 217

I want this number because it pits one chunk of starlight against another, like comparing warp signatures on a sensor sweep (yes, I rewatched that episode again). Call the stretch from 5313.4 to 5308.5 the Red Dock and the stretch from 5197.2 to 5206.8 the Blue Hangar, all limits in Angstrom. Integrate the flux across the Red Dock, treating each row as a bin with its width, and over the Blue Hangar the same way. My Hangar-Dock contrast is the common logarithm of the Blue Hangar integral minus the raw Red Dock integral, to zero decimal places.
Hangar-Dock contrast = -104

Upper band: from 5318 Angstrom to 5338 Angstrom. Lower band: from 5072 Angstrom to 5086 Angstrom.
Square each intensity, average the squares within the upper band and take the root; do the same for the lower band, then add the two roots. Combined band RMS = 44.6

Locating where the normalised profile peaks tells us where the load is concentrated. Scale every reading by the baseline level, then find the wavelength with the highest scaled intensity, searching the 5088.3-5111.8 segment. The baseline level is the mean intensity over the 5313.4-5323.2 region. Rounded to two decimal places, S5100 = 5094.14 Angstrom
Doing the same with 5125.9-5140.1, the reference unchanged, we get 5129.46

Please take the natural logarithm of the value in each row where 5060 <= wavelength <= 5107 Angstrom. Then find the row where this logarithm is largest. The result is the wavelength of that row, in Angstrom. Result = 5061.41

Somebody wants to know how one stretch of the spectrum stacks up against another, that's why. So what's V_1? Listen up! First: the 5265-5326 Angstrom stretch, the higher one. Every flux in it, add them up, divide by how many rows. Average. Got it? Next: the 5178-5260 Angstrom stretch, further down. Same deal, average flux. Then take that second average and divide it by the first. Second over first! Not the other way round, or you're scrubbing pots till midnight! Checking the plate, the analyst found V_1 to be 1.02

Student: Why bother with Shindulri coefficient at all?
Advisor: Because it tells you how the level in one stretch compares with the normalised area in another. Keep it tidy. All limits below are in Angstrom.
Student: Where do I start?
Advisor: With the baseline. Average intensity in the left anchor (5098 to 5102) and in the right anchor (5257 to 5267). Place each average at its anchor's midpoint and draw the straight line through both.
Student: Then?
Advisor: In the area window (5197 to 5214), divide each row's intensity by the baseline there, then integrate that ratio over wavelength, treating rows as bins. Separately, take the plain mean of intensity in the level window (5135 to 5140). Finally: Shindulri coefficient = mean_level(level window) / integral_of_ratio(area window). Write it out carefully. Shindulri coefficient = 1.2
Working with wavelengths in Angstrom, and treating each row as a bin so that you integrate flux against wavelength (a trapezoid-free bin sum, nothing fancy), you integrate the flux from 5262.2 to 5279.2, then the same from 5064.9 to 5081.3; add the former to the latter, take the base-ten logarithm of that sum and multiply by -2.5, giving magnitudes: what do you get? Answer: -7.18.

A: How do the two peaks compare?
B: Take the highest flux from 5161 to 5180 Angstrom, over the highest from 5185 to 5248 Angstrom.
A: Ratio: 0.95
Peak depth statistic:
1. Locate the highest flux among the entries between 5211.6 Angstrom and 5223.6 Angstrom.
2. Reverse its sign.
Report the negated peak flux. -24.6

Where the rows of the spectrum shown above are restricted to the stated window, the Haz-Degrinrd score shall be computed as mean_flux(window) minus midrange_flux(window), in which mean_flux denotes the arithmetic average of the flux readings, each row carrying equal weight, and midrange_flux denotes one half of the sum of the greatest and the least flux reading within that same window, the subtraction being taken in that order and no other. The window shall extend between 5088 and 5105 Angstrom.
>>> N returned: -0.2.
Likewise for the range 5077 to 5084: 0.1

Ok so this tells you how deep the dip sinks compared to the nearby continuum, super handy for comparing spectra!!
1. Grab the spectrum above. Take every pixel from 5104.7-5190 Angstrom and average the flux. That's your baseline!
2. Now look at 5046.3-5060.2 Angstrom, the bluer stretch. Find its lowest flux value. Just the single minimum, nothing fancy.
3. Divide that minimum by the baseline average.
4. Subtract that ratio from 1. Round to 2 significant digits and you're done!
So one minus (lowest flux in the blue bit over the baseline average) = 0.037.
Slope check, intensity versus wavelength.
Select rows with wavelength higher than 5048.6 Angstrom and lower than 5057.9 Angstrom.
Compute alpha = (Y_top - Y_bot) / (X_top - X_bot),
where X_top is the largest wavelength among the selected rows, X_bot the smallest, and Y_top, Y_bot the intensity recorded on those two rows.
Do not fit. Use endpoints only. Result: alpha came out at -0.13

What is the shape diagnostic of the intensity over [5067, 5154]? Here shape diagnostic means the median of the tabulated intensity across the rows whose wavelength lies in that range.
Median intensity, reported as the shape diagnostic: 22.7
